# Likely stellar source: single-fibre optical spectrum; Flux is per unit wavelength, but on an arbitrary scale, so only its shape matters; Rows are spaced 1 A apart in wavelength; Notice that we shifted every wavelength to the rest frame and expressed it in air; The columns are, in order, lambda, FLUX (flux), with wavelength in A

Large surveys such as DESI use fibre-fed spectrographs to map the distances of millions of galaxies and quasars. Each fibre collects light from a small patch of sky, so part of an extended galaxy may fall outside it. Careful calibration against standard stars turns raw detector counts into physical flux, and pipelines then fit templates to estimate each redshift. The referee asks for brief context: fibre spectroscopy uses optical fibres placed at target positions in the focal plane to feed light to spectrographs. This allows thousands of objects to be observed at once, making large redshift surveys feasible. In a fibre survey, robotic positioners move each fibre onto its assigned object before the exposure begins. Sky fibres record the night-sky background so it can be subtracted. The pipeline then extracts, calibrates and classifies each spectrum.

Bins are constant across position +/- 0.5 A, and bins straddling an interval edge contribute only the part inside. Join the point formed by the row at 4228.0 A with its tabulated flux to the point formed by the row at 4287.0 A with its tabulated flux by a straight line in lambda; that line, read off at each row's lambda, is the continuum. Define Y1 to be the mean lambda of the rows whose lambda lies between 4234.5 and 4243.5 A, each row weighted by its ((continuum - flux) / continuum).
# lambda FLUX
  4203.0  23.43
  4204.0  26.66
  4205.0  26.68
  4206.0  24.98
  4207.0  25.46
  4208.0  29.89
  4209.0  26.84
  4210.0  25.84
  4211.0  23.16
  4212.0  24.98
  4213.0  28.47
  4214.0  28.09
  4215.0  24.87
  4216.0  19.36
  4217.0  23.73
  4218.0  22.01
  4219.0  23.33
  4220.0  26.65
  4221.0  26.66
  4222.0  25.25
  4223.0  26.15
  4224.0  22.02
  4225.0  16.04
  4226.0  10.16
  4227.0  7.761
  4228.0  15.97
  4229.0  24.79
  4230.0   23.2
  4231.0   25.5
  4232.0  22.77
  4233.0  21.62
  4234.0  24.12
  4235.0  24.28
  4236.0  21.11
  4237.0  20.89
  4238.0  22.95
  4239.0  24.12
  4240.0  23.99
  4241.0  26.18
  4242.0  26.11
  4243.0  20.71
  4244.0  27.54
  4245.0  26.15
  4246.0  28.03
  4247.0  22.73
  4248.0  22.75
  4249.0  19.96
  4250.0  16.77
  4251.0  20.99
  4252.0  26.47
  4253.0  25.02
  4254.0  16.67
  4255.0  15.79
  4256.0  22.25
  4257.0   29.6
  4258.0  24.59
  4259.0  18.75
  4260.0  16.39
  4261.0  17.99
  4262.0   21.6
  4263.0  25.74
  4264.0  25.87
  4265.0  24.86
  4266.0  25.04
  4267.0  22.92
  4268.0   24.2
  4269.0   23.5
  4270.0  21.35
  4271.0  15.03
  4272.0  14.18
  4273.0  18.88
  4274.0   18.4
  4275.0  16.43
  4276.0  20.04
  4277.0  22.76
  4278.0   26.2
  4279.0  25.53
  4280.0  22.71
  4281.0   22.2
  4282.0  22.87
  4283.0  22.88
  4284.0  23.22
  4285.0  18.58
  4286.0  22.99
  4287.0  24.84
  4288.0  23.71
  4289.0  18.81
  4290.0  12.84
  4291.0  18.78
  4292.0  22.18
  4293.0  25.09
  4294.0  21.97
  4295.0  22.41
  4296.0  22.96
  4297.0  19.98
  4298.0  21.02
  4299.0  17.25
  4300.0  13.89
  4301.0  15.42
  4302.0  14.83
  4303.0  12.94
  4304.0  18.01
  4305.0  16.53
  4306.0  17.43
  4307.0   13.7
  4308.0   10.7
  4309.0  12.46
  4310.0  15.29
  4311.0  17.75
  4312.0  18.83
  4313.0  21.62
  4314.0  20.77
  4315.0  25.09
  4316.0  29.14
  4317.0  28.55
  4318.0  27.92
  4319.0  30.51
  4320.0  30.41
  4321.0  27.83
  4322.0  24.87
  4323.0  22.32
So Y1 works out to 4239.0 A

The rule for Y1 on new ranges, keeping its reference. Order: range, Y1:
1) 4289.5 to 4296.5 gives 4292.0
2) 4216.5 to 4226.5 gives 4220.1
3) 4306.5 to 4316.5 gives 4310.1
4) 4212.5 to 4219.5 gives 4215.5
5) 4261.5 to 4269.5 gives 4265.1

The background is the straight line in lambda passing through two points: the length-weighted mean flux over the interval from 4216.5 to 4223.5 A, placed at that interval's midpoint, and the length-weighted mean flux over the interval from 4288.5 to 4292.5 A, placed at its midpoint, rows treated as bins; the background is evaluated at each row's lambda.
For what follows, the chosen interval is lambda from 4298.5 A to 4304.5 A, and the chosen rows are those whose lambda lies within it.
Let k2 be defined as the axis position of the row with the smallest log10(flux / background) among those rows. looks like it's 4303.0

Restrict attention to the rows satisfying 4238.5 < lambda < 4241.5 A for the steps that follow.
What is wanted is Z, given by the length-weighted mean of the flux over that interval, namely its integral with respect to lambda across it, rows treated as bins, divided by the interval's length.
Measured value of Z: 25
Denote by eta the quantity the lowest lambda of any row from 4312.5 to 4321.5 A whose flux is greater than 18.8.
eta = 4313.0 A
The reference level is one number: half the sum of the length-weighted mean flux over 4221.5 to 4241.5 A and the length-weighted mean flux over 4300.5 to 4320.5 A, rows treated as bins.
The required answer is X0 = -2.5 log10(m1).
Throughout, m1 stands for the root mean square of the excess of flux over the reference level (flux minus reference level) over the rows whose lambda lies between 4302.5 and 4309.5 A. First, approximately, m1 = 6.7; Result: -2.06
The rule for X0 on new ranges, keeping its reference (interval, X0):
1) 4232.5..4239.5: -0.99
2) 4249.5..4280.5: -1.52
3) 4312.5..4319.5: -2.05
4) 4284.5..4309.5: -1.69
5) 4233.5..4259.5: -1.56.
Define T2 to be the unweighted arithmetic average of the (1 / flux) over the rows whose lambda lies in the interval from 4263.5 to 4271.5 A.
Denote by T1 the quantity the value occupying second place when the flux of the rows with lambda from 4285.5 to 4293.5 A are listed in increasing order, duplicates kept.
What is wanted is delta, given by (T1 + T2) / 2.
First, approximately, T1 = 18.78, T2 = 0.0450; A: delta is 9.4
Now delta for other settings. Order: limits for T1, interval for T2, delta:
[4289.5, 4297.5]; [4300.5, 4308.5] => 9.4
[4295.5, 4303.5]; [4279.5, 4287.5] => 7.0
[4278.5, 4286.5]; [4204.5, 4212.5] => 11.1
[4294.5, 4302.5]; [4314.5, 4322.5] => 7.4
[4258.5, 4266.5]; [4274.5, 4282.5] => 9.0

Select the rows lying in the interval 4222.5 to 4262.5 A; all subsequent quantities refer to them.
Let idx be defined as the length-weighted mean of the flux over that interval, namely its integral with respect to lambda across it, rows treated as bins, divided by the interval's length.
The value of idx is 21.8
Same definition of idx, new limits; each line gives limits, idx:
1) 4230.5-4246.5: 24.1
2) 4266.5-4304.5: 20.3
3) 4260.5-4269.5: 23.5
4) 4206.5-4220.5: 25.2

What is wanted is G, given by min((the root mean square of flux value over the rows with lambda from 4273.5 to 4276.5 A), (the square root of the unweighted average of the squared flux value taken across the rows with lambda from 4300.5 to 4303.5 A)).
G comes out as 14.4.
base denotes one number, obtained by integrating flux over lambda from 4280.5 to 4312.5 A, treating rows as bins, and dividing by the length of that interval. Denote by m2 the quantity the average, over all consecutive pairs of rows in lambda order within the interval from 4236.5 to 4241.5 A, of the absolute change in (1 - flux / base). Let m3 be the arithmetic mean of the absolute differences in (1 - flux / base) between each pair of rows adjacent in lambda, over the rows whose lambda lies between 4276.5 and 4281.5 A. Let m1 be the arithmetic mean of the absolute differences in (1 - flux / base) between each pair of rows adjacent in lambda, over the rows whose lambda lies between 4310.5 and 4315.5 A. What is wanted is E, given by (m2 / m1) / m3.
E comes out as 6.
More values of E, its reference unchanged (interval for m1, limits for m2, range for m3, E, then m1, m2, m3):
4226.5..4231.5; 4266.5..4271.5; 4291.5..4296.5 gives 5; 0.28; 0.14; 0.09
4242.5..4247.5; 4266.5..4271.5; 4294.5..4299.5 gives 6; 0.20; 0.14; 0.11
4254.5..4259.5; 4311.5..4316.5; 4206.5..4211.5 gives 3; 0.33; 0.16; 0.15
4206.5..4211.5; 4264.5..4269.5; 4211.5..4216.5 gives 2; 0.15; 0.06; 0.17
